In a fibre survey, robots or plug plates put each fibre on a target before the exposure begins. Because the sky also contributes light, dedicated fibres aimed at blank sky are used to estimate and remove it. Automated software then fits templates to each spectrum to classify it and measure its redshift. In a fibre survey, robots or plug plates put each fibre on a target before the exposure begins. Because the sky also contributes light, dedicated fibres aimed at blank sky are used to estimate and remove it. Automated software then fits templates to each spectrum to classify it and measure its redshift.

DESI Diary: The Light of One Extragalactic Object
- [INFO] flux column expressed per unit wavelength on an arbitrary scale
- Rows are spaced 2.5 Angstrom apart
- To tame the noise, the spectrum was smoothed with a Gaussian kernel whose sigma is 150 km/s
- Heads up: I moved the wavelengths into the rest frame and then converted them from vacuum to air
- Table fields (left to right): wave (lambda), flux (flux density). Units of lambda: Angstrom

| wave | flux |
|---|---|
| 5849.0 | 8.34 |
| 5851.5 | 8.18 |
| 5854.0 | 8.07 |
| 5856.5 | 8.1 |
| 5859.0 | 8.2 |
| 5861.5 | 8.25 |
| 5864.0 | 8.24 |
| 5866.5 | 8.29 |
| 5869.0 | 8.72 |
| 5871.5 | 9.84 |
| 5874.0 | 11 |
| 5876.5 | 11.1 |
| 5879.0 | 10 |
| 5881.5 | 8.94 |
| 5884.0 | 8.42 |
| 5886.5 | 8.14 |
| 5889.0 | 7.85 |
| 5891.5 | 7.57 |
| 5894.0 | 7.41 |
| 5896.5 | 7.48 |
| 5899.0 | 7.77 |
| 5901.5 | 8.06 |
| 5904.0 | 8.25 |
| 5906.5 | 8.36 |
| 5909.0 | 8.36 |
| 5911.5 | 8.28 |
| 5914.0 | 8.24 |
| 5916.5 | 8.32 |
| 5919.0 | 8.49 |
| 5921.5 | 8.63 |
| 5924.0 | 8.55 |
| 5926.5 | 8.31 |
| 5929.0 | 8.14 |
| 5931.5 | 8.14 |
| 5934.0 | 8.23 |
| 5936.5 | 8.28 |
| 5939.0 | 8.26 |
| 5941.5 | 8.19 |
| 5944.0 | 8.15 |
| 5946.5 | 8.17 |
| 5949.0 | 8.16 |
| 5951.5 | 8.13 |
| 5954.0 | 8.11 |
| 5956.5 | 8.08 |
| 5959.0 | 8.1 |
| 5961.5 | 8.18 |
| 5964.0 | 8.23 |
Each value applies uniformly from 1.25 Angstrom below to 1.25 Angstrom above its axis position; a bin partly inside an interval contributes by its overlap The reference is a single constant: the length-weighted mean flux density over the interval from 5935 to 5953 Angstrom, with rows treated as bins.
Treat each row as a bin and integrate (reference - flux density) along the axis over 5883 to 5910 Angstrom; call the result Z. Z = 6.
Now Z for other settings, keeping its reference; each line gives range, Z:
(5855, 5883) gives -26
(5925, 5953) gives 0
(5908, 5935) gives -4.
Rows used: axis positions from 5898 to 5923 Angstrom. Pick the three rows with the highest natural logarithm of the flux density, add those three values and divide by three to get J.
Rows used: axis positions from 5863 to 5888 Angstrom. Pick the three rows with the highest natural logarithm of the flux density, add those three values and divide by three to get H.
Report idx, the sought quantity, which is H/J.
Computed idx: 1.11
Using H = 2.37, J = 2.14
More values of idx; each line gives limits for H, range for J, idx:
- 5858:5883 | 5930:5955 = 1.12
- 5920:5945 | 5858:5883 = 0.90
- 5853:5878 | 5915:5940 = 1.10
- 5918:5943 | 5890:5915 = 1.01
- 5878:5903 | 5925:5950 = 1.04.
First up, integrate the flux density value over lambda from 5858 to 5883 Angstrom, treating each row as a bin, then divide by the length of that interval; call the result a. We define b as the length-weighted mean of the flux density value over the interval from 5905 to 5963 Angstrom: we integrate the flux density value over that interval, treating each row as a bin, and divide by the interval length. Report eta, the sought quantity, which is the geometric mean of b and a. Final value 8.74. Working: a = 9.26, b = 8.3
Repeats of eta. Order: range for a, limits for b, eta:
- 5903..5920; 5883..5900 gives 8.06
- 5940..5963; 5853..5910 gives 8.34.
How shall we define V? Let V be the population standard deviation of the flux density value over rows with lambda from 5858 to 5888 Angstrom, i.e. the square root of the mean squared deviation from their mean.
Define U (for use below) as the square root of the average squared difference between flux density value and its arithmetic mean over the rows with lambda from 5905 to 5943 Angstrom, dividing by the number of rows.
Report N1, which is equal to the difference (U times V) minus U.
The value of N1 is 0.0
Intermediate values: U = 0.1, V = 1.06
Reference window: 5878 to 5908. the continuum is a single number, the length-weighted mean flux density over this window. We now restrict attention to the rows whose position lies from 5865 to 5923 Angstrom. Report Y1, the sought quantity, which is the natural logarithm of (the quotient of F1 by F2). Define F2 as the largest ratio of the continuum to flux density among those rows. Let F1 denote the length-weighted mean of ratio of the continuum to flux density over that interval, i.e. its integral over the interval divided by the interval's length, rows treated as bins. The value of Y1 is -0.136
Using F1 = 0.96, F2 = 1.10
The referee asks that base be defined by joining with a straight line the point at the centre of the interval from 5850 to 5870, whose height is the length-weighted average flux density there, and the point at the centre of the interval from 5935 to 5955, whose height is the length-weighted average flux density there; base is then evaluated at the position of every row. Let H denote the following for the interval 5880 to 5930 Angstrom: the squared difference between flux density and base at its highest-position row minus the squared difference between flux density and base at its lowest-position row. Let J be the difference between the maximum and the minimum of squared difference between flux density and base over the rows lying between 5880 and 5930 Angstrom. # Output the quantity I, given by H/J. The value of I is -0.7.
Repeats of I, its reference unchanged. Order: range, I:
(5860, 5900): 0.0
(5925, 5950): -1.0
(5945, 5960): 0.6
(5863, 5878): 1.0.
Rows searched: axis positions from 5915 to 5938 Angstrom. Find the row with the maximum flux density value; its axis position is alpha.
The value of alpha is 5921.5 Angstrom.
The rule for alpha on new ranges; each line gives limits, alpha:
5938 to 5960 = 5939.0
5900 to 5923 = 5921.5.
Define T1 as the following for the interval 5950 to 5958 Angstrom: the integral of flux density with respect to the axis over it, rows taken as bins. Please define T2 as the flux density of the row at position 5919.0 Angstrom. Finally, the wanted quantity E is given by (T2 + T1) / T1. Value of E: 1.13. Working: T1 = 65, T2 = 8.49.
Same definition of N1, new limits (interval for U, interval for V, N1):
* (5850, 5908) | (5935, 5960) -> -0.9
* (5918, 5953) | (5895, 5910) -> -0.1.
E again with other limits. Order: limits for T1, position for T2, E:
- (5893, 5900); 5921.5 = 1.16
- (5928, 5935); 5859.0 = 1.14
